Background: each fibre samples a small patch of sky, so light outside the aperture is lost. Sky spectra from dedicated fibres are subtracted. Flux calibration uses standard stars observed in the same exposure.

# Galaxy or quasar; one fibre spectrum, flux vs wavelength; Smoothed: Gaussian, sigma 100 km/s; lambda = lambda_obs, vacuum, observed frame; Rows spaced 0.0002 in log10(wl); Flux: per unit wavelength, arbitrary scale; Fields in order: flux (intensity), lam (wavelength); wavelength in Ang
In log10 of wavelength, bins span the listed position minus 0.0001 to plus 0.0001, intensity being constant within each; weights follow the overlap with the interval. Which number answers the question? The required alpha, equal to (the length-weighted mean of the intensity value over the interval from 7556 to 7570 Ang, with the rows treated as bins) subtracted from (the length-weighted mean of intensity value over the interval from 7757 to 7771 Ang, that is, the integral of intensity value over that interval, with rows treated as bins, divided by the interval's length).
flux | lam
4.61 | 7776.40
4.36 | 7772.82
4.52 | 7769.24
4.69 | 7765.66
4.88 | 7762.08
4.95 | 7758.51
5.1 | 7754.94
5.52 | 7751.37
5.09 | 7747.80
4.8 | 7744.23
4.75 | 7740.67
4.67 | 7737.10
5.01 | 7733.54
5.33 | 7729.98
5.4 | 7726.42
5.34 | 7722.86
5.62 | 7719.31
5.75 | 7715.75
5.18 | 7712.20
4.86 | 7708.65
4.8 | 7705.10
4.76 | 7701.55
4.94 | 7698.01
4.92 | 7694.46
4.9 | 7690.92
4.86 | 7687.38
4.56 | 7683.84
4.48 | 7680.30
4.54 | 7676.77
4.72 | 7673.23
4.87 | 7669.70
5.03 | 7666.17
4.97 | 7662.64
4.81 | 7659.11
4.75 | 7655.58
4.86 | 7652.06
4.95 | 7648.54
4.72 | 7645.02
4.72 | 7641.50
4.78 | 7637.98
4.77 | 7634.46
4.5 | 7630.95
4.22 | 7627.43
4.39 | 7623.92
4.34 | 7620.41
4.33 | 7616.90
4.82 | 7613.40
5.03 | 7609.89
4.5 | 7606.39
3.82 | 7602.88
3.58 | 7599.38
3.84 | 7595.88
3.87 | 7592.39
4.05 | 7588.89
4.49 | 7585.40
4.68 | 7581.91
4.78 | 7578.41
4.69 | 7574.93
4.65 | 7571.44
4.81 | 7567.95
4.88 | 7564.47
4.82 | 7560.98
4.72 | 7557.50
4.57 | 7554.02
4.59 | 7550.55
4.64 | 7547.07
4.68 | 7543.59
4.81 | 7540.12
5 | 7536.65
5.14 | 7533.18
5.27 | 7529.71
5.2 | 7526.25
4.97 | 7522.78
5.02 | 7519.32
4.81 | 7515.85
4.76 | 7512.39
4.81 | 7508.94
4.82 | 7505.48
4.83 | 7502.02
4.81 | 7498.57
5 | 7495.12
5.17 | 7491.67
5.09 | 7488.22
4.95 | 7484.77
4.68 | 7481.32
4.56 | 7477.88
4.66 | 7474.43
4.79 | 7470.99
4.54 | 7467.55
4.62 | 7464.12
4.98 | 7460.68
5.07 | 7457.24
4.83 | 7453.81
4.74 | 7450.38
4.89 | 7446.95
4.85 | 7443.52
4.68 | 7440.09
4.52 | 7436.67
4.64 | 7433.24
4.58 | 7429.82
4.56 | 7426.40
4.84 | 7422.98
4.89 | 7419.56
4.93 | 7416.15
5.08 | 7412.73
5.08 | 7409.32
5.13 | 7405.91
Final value -0.05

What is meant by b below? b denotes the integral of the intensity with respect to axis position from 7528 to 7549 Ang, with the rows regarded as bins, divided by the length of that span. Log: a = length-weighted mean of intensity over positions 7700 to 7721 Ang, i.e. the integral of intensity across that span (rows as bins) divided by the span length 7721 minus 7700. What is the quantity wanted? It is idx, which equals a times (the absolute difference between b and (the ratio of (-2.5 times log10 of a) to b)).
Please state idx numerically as 27.3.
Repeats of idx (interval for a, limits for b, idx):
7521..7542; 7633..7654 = 26.2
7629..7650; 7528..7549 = 24.9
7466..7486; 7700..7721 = 25.7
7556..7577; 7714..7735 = 27.3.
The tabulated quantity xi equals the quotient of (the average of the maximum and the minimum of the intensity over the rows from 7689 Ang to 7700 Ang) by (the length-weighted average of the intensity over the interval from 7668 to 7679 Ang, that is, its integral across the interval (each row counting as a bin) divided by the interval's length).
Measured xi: 1.05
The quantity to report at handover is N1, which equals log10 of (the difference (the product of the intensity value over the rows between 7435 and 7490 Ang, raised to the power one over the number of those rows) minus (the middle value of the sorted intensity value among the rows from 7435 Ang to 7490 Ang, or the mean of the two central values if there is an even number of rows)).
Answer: -2.0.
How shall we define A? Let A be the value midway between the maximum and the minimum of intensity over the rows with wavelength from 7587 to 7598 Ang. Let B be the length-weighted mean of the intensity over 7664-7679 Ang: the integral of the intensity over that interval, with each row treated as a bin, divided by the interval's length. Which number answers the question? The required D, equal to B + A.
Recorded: 8.7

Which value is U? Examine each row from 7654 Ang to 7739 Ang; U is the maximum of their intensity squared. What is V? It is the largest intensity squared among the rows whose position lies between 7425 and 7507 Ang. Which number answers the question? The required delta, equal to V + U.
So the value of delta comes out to 60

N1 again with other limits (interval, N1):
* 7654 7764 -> -1.2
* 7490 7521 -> -1.2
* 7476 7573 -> -1.4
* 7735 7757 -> -1.5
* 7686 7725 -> -0.8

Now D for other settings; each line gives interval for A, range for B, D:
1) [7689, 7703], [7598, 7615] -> 9.2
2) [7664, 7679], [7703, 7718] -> 9.9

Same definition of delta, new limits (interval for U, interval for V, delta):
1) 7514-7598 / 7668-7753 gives 61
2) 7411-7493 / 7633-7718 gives 60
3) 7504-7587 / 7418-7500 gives 55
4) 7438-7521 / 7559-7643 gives 52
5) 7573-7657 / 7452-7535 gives 53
